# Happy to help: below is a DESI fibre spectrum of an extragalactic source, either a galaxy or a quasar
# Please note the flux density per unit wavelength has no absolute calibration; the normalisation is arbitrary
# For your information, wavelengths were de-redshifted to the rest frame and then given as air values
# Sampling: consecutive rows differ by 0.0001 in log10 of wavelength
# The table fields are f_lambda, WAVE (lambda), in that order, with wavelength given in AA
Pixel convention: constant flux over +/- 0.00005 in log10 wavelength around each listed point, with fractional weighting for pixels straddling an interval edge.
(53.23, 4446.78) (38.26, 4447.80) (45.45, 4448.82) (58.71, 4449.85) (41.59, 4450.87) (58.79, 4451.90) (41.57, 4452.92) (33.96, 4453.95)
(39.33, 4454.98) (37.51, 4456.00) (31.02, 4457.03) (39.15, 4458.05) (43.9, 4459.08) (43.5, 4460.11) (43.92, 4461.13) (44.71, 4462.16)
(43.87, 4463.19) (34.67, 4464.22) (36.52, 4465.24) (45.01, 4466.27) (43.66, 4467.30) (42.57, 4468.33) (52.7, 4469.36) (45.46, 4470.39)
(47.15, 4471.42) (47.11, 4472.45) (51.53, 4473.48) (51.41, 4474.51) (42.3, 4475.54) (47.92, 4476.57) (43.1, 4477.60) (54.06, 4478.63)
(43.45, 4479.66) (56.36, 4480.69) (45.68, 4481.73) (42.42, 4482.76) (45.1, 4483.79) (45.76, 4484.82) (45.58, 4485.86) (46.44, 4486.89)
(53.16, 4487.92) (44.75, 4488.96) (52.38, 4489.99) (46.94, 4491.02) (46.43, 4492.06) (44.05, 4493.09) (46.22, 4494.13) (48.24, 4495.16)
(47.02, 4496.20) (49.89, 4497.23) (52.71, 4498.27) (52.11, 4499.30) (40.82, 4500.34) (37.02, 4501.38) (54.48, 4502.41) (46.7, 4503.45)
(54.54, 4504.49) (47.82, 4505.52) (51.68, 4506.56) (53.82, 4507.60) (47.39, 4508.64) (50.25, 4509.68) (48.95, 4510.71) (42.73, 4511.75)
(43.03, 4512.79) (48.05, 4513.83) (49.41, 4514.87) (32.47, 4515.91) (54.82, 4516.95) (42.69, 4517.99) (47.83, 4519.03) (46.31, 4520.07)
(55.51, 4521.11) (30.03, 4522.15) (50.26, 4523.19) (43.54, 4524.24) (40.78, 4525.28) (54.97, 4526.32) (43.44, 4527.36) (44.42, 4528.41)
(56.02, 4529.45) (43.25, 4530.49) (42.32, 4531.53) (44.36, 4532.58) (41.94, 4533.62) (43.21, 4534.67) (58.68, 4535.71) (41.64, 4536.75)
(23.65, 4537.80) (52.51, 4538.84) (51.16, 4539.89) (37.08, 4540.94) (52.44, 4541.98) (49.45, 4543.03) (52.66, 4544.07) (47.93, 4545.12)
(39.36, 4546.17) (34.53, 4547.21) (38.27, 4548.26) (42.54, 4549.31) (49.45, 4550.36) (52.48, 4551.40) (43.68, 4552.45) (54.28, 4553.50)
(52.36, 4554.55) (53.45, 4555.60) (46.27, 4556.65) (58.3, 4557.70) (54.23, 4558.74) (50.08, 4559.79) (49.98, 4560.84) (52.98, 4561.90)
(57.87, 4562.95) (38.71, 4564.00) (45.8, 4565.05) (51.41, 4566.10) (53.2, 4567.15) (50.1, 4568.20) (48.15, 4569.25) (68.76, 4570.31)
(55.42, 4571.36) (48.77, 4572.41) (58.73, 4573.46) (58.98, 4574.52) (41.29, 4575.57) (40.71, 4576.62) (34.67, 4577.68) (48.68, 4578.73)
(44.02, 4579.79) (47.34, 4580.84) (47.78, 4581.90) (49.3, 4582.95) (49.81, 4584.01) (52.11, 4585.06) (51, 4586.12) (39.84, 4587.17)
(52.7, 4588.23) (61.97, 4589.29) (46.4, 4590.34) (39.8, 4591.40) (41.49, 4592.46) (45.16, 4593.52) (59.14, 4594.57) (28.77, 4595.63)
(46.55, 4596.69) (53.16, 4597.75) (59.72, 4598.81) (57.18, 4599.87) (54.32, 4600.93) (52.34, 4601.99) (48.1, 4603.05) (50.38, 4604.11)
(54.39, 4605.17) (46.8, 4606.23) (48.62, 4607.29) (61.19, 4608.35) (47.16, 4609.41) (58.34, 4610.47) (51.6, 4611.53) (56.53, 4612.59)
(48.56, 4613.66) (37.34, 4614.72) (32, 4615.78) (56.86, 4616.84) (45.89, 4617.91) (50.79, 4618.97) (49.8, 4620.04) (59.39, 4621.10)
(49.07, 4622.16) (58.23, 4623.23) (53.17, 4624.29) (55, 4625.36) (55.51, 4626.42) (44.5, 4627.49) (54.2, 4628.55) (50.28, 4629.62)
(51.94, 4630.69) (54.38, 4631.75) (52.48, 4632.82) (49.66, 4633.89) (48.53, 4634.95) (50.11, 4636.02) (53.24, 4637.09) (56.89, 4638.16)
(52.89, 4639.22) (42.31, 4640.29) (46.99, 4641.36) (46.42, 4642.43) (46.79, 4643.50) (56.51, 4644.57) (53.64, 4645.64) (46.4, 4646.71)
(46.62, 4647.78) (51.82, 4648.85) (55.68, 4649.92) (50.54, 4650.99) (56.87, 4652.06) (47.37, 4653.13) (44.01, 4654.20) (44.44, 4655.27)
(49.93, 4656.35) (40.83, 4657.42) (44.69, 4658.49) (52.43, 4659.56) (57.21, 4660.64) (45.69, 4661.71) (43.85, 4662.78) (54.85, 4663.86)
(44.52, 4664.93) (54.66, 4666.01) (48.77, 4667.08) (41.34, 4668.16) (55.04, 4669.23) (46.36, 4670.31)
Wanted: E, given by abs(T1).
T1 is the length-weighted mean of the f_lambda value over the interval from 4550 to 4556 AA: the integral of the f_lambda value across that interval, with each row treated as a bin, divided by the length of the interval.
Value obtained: 51.0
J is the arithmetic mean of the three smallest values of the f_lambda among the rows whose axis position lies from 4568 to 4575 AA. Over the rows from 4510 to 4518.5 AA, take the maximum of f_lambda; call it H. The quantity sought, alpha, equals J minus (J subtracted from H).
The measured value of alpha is 43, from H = 54.82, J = 49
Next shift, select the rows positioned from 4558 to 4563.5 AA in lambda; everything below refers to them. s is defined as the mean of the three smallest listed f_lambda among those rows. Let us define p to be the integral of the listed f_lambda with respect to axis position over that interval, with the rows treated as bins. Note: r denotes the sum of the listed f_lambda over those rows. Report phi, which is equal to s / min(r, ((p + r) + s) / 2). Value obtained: 0.192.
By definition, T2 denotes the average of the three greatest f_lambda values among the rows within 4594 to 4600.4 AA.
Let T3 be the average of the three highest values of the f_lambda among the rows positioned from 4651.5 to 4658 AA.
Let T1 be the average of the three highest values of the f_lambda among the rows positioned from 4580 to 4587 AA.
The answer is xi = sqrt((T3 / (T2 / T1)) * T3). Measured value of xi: 47.9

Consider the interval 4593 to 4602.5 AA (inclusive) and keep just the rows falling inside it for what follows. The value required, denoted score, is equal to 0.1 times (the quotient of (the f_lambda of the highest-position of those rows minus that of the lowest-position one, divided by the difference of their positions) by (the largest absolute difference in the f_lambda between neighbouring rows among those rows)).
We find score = 0.0028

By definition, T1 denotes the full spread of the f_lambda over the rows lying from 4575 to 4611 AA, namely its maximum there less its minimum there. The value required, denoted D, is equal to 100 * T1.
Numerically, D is 3320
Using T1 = 33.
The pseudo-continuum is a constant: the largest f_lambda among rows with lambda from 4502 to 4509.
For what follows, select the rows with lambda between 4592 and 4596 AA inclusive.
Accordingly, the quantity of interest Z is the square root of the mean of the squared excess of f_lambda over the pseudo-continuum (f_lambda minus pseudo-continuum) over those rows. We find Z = 15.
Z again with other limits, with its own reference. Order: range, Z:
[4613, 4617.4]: 15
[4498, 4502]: 11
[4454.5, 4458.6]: 18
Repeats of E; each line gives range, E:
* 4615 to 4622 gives 48.7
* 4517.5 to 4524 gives 45.3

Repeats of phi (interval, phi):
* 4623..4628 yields 0.191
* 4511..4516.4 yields 0.183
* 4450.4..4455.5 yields 0.178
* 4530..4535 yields 0.198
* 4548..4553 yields 0.183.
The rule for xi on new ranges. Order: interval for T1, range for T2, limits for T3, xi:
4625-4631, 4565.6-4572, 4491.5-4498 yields 46.6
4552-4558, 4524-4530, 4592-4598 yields 54.7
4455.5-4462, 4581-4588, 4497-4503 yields 49.2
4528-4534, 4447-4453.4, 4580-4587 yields 48.1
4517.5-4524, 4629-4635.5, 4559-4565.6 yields 52.8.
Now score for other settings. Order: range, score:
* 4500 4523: -0.0019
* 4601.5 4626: 0.0005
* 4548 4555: 0.0211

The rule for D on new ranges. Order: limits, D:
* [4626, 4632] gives 1101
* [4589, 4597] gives 3320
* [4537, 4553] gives 2901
